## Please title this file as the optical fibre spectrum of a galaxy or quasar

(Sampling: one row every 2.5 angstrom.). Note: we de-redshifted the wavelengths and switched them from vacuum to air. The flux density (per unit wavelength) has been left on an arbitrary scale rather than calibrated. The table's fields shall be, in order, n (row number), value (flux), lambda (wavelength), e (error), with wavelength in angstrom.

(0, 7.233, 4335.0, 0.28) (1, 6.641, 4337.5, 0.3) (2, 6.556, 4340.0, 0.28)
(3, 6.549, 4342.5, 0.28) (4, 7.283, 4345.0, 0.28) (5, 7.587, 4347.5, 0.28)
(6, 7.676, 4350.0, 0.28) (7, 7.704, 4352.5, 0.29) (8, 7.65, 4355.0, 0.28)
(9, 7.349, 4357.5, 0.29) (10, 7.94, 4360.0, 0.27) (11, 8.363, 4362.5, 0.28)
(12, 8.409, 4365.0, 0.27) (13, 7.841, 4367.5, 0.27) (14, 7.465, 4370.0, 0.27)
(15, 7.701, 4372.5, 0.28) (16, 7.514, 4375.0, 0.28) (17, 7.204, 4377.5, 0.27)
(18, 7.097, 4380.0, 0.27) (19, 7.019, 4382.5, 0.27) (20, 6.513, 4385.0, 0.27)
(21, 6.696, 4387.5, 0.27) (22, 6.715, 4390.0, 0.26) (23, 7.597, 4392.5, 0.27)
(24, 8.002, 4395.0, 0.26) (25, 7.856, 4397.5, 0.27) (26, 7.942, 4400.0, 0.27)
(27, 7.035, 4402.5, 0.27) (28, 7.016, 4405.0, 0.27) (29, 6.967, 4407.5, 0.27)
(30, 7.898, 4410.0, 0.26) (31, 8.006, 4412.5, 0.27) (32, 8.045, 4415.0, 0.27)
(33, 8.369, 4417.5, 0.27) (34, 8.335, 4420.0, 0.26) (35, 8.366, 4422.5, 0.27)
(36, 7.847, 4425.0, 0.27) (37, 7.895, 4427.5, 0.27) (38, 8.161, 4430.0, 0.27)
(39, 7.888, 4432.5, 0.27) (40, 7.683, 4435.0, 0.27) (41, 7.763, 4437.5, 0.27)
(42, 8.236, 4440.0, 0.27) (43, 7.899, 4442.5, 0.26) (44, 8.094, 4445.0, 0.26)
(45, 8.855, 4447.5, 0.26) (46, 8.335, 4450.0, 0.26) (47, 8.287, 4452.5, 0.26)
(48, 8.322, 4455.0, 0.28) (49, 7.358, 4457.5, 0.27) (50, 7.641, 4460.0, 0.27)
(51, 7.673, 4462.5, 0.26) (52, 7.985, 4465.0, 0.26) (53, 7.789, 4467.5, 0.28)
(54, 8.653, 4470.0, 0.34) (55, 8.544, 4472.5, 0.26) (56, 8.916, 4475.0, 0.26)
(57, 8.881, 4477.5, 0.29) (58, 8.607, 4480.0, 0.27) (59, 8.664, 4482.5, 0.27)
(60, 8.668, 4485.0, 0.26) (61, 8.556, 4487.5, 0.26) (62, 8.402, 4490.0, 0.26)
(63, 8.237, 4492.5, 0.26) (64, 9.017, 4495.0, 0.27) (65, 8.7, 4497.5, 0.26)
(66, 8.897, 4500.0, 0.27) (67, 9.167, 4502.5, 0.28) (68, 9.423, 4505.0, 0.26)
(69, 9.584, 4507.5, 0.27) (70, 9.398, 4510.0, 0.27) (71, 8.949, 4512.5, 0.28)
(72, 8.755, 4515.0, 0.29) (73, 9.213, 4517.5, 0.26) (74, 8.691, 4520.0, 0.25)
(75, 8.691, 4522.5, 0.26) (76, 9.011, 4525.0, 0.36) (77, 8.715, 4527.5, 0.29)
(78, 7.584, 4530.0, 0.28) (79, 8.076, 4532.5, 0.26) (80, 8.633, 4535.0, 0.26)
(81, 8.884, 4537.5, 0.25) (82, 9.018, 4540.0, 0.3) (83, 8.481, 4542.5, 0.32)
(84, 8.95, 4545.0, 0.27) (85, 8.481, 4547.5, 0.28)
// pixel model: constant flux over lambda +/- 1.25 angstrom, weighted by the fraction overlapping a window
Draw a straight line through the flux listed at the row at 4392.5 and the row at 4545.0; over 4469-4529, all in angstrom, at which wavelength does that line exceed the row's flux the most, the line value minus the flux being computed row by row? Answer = 4492.5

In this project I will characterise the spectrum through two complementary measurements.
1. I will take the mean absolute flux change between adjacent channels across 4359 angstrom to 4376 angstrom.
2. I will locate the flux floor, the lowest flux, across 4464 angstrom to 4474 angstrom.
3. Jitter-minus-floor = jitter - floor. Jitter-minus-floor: -7.48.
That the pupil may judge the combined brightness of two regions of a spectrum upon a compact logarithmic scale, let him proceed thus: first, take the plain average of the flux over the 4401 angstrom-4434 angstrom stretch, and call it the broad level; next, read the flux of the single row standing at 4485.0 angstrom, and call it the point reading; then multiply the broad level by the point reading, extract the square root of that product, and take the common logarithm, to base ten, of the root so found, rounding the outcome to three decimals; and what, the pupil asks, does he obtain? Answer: 0.916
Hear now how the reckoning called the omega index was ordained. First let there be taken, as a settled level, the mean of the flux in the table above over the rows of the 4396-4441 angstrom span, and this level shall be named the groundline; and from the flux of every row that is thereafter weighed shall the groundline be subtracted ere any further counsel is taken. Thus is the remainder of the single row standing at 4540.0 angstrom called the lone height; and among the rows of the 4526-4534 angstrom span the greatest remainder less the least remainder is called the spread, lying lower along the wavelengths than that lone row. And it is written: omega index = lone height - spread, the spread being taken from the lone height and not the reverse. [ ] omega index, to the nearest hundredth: 0.04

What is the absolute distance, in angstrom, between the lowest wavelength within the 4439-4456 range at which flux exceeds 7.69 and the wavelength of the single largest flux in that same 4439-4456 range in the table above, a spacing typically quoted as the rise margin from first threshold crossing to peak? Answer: 7.5 angstrom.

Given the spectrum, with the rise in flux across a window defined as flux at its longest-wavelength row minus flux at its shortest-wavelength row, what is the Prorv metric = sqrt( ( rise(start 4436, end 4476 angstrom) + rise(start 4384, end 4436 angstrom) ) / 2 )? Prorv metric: 1.08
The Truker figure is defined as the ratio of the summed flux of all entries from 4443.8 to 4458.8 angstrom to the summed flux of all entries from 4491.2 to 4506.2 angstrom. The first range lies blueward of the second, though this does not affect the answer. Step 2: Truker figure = 0.92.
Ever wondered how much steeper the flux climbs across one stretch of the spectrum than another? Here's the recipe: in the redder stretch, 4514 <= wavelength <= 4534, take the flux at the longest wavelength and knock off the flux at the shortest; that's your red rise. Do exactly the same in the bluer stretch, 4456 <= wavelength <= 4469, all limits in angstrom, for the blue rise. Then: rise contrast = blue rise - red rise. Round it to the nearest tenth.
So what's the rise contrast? 1.1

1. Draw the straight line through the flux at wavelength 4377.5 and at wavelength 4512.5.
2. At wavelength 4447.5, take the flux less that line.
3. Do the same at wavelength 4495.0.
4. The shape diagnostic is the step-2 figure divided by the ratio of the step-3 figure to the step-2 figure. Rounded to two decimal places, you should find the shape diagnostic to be 1.89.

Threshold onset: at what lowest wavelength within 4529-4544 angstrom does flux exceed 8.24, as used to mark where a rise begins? 4535.0 angstrom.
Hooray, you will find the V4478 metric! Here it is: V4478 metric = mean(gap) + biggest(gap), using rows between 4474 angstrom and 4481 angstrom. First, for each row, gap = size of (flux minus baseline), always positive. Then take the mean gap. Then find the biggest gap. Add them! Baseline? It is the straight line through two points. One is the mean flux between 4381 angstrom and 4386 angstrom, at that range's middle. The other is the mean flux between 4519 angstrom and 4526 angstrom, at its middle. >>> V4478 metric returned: 1.5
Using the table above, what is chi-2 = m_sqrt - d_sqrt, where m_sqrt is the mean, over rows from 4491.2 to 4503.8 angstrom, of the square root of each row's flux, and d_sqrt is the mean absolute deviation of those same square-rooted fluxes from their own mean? 2.92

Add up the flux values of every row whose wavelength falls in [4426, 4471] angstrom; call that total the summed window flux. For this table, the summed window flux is 145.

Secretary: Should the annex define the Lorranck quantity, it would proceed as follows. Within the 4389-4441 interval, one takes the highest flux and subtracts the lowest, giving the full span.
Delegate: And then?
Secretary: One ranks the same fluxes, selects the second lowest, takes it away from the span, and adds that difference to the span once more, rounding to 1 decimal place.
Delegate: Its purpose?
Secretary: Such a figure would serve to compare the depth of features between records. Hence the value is -3.7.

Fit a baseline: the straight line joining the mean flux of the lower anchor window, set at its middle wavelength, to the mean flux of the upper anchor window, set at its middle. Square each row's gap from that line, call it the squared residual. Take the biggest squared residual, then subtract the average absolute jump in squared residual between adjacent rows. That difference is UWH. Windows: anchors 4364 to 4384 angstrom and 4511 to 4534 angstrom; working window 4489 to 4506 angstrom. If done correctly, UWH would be 0.61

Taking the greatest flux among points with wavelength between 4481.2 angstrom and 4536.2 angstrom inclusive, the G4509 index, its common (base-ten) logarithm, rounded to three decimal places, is 0.982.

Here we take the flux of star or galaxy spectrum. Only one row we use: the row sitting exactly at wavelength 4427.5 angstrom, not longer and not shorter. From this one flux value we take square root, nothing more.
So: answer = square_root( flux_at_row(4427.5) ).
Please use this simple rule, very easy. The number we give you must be 2.81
